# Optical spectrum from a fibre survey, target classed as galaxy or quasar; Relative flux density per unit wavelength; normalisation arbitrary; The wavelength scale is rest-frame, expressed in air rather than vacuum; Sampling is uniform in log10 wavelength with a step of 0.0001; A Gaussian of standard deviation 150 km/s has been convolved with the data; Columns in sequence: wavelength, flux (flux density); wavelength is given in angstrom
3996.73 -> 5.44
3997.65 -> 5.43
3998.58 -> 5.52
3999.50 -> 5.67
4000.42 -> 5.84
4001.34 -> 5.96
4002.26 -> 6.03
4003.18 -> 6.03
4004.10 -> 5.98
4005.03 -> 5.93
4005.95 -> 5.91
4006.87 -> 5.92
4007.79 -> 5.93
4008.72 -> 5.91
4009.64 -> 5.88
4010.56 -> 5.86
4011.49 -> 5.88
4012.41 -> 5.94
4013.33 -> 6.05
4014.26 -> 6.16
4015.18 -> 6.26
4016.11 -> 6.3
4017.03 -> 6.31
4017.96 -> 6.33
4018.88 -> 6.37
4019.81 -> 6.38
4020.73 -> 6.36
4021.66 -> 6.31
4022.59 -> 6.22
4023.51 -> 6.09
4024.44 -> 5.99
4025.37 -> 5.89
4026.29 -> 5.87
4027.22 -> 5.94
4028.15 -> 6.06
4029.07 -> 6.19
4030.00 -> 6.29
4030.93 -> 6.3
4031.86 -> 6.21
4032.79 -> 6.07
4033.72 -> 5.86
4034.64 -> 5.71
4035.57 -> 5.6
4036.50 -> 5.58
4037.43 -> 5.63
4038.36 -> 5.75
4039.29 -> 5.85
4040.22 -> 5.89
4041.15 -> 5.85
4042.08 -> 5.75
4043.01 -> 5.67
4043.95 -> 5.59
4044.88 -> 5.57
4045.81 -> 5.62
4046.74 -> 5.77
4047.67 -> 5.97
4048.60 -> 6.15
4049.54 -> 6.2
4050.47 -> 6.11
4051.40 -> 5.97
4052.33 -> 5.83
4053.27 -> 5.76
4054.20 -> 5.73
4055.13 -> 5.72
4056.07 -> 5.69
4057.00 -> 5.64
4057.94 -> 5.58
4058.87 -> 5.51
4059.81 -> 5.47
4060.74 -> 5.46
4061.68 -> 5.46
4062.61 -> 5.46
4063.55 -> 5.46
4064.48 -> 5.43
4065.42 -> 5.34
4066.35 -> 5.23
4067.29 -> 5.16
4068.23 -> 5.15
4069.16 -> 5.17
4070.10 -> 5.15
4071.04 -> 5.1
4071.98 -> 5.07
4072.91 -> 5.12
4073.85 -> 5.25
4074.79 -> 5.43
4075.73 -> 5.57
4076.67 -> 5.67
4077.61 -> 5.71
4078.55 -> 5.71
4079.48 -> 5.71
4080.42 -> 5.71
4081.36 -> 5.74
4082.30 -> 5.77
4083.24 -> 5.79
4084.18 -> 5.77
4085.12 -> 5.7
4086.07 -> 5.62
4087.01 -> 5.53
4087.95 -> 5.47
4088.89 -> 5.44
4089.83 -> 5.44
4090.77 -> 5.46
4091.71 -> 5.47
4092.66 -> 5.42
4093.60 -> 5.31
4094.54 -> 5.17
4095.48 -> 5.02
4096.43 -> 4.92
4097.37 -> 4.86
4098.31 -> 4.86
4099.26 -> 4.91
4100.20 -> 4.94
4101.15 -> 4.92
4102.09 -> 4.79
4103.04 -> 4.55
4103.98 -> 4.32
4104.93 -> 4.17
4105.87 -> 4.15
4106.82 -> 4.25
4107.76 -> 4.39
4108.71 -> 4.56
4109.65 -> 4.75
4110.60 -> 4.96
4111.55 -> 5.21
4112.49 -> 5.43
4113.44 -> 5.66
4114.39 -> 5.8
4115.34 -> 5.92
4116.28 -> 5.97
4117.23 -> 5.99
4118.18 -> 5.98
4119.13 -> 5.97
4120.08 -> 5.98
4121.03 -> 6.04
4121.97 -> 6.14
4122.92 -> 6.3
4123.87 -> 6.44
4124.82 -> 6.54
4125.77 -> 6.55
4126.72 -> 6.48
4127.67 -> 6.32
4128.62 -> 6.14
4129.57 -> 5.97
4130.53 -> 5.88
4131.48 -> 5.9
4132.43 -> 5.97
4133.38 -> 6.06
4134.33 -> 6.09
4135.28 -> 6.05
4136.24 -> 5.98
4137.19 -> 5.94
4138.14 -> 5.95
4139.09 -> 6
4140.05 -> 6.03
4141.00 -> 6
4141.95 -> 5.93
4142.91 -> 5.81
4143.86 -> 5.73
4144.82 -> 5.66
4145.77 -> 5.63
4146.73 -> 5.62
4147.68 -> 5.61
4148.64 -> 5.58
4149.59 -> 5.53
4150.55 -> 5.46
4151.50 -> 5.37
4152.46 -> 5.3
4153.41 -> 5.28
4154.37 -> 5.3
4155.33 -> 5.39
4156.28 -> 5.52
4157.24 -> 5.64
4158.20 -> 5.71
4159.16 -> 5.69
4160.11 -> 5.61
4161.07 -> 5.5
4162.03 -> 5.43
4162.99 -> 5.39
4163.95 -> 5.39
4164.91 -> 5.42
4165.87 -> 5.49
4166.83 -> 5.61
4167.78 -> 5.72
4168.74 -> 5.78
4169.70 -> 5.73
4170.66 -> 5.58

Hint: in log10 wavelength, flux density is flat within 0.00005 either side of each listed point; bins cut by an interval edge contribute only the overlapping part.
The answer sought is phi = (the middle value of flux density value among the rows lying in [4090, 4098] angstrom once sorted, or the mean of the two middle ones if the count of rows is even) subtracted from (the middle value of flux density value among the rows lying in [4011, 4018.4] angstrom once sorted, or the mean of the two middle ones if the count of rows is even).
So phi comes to 0.97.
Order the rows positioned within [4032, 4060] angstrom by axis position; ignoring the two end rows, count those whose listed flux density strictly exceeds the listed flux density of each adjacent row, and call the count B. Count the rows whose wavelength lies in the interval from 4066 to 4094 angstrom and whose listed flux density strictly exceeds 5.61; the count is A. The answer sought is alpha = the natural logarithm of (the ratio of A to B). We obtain 1.7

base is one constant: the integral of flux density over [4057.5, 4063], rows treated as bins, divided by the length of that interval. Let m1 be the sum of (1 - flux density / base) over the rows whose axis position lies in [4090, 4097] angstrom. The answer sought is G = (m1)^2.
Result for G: 0.09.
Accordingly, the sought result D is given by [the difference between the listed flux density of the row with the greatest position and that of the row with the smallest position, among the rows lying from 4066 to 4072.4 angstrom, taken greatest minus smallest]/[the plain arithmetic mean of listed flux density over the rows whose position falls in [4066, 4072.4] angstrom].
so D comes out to -0.03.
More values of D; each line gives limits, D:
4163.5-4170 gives 0.06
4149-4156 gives -0.03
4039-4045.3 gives -0.05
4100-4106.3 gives -0.17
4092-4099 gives -0.11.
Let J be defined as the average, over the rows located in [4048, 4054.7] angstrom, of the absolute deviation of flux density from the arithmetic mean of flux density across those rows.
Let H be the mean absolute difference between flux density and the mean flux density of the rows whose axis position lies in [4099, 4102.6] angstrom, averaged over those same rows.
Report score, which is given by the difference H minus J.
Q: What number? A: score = -0.11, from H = 0.05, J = 0.16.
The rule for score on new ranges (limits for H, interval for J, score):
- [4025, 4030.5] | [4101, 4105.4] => -0.10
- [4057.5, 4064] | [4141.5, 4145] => -0.05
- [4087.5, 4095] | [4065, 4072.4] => 0.02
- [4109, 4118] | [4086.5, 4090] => 0.36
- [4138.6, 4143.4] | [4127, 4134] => -0.05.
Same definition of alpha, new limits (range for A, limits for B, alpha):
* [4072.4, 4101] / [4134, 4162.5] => 1.7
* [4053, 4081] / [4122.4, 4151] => 1.2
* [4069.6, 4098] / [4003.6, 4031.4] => 1.7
